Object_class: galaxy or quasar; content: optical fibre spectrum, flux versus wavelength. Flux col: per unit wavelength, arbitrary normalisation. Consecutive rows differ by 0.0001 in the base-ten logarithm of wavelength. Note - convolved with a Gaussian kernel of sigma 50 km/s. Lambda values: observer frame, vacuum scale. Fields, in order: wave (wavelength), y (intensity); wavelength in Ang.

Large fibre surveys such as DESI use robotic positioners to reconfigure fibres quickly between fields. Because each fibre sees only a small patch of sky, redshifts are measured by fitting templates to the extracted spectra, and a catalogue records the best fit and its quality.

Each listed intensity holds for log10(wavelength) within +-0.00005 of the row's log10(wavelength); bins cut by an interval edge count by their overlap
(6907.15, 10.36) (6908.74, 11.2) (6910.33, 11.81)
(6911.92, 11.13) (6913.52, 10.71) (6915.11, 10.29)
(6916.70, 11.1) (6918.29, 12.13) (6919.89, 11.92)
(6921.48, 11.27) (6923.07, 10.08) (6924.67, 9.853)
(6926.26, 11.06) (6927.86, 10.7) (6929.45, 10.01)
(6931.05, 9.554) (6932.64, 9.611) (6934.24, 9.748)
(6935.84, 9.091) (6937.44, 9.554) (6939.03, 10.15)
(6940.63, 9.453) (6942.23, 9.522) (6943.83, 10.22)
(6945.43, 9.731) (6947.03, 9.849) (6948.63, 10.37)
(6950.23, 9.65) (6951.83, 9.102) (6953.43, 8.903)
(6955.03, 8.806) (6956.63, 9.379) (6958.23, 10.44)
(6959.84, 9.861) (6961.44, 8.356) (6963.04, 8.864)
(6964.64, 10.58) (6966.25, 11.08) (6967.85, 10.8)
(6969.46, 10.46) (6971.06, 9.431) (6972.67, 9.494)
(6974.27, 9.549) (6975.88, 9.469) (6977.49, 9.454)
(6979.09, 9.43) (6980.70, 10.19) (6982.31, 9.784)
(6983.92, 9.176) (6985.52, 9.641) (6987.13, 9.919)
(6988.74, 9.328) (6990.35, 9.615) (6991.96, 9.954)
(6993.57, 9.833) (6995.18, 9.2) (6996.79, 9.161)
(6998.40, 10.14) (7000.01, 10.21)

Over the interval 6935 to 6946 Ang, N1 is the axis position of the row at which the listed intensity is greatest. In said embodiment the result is 6943.83 Ang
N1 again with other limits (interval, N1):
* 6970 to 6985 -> 6980.70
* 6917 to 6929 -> 6918.29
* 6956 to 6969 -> 6966.25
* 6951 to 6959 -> 6958.23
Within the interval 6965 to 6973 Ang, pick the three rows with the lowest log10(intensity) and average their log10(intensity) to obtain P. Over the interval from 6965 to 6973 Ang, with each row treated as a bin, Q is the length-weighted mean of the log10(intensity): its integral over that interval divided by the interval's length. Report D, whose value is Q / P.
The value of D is 1.02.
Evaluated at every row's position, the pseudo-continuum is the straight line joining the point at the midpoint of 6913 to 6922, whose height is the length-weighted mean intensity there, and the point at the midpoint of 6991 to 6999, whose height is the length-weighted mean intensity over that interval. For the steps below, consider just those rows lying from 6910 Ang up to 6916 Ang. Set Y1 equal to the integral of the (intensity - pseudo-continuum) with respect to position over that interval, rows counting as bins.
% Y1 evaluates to -2.6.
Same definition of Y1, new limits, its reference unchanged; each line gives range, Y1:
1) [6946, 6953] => -6.3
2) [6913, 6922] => 0.0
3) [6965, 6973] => 1.0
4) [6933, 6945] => -13.6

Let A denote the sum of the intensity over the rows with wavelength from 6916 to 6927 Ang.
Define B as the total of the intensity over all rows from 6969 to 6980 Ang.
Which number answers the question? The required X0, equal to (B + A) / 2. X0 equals 72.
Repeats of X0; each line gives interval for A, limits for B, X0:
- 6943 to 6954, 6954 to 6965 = 67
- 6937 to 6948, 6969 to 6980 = 68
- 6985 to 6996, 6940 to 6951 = 68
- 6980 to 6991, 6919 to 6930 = 71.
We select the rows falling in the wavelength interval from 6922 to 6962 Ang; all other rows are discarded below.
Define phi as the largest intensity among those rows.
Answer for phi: 11.06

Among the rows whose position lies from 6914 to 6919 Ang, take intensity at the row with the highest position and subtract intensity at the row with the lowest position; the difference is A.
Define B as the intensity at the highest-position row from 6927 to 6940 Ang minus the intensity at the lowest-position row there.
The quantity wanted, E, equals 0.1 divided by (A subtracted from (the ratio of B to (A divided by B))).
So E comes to -0.06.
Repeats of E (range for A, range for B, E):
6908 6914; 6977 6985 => 0.30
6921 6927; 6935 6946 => -0.06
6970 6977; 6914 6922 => 0.00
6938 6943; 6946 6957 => 0.36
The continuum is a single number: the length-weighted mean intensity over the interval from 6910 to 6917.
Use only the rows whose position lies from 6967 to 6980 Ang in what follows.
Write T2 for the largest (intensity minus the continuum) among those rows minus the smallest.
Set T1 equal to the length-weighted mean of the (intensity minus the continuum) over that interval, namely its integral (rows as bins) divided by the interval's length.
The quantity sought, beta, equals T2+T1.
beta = 0.20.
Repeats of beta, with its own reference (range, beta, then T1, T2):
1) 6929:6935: -0.77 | -1.23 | 0.5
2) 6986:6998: -0.56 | -1.35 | 0.8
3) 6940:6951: -0.19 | -1.11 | 0.9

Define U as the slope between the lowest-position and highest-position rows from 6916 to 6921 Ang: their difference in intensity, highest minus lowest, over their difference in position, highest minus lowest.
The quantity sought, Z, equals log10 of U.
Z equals -0.59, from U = 0.26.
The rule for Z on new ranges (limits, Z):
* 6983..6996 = -2.67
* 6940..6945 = -0.62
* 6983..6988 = -0.64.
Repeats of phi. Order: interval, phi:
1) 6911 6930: 12.13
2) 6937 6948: 10.22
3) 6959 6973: 11.08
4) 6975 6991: 10.19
